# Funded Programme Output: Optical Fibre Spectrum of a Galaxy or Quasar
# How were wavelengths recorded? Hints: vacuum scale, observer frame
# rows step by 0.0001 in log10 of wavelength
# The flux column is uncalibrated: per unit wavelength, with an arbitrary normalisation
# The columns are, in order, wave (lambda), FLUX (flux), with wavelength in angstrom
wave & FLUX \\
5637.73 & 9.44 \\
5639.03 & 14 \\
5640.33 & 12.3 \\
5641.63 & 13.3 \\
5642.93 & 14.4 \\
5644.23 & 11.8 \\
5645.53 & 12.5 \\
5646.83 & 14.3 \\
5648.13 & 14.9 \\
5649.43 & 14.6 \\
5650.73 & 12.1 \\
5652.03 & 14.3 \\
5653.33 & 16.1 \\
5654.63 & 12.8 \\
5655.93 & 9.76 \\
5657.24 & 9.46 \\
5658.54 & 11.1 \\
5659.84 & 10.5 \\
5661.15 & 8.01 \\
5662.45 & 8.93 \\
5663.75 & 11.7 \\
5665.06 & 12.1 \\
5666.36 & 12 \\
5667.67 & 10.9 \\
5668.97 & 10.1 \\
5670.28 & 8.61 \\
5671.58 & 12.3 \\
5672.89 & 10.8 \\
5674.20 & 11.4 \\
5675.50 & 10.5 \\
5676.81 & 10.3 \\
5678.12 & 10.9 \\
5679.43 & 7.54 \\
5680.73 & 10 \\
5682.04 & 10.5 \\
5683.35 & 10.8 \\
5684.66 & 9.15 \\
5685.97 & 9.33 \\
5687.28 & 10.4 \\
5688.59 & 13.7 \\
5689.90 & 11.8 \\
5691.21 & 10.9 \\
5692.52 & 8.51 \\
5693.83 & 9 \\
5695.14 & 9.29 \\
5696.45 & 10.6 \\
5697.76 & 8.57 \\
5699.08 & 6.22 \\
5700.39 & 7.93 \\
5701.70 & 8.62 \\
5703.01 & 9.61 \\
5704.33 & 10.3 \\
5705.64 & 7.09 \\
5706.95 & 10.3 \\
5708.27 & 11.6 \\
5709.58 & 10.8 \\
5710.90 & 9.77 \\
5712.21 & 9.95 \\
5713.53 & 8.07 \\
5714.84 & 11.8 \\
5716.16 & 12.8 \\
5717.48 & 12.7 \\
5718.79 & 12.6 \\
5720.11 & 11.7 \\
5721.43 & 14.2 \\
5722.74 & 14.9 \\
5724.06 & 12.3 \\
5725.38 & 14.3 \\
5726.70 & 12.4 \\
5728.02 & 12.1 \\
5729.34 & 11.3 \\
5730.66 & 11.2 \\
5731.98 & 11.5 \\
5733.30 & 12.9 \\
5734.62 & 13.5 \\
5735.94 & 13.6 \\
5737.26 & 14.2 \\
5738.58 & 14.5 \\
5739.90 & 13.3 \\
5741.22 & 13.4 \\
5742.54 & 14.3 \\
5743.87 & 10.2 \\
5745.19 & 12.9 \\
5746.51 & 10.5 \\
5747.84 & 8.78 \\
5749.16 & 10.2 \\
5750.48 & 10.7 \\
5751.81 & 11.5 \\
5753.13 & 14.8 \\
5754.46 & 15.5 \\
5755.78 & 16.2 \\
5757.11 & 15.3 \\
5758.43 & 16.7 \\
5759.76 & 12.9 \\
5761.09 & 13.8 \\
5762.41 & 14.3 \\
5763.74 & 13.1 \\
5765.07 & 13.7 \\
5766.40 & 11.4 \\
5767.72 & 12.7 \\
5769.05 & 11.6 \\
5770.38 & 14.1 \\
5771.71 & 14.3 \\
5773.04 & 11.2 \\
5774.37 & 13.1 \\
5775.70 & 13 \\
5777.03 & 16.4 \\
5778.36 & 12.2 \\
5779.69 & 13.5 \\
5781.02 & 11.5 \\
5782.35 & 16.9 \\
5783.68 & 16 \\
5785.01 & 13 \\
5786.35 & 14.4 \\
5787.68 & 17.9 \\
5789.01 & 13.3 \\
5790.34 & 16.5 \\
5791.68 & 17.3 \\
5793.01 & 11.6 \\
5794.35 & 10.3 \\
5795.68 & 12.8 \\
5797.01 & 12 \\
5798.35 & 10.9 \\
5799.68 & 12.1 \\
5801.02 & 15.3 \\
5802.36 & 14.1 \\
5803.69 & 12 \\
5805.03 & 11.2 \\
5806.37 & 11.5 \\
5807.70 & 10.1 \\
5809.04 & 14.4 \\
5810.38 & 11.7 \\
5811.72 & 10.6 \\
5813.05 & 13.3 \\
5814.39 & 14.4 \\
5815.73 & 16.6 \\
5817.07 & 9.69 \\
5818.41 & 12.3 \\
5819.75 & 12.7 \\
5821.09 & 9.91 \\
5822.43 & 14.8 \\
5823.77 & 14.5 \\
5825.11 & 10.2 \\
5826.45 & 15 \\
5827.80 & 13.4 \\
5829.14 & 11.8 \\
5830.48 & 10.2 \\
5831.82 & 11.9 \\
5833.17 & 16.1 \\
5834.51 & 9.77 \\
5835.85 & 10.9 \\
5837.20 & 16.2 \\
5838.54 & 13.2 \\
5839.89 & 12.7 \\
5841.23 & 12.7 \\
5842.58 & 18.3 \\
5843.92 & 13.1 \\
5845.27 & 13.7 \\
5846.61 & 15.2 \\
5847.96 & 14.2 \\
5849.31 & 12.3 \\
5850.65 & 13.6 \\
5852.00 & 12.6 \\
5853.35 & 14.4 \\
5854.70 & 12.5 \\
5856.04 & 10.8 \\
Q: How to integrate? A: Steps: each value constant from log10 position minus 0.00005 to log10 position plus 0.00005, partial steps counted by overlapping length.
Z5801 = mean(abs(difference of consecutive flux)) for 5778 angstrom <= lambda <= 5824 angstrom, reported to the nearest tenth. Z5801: 2.3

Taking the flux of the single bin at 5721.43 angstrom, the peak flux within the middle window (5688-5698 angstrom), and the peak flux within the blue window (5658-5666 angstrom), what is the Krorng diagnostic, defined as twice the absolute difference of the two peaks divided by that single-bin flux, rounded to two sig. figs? 0.23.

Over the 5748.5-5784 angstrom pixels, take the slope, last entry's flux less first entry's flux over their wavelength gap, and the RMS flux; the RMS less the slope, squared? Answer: 183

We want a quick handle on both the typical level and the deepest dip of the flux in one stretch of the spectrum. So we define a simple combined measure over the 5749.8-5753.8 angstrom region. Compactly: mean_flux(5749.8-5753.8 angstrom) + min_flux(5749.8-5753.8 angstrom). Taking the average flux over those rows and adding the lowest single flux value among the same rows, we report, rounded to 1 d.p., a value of 23.0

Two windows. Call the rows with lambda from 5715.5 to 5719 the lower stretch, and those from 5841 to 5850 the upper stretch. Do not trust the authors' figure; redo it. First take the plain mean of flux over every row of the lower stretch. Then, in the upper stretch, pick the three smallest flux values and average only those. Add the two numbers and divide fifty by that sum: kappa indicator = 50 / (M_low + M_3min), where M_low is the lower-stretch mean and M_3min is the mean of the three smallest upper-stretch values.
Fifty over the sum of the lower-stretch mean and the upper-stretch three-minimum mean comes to 1.97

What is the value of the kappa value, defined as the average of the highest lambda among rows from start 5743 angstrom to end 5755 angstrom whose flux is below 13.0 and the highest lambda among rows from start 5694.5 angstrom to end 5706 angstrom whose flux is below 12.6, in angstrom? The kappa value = 5728.7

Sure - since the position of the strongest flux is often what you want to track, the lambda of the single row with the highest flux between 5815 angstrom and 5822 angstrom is 5815.73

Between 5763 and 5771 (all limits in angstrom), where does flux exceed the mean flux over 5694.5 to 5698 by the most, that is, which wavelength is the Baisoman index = 5770.38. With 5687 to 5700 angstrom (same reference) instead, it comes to 5688.59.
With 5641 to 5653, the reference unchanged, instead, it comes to 5648.13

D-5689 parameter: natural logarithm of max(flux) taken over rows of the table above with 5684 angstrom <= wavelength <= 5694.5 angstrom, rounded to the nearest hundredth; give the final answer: 2.62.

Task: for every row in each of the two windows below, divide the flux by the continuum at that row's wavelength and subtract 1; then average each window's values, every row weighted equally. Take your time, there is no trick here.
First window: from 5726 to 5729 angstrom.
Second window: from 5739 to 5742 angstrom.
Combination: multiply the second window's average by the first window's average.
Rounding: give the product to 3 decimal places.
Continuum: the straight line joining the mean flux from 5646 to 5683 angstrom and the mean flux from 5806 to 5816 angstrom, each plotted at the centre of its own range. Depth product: 0.003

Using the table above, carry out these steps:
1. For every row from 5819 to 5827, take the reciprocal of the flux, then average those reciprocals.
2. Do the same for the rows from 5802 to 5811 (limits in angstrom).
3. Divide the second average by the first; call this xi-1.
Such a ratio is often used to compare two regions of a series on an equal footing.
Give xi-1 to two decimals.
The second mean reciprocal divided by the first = 1.04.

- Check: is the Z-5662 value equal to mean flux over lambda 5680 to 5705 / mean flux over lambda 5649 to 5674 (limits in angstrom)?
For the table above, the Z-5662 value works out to 0.86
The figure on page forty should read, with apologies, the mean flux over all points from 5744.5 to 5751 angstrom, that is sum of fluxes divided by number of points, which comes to 10.6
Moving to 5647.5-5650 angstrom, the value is 14.8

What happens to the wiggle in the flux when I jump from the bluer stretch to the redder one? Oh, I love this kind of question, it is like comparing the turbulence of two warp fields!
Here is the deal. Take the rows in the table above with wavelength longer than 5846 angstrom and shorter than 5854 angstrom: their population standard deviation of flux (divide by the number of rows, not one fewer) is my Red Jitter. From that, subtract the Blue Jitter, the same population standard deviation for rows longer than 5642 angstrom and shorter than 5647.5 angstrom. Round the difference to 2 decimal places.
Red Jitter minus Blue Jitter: -0.11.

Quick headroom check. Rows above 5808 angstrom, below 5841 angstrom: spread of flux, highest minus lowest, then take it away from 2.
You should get -4.9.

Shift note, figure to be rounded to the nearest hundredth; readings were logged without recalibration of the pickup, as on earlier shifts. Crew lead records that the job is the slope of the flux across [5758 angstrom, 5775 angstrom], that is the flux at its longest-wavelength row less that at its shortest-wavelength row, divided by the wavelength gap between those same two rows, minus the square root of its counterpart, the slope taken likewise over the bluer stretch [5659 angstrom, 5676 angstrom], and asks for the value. -0.23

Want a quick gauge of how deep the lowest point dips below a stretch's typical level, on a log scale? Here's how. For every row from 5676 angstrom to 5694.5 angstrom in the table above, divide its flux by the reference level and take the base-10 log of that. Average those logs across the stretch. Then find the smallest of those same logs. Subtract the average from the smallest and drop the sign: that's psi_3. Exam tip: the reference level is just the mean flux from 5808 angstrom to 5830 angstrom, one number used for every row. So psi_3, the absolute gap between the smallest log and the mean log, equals 0.127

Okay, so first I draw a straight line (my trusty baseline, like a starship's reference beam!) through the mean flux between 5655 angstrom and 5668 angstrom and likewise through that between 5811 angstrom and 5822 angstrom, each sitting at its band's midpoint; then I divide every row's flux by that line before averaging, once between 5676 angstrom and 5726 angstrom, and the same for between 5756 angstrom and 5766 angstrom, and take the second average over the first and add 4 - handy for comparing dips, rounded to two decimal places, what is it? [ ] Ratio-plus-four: 5.27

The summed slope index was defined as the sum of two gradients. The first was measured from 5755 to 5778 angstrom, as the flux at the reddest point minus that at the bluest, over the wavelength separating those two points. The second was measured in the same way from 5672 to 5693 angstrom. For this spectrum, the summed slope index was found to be -0.11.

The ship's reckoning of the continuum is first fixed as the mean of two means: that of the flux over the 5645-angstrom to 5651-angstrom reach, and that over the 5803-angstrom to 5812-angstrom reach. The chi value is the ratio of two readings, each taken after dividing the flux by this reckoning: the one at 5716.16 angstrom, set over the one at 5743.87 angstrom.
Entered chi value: 1.25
